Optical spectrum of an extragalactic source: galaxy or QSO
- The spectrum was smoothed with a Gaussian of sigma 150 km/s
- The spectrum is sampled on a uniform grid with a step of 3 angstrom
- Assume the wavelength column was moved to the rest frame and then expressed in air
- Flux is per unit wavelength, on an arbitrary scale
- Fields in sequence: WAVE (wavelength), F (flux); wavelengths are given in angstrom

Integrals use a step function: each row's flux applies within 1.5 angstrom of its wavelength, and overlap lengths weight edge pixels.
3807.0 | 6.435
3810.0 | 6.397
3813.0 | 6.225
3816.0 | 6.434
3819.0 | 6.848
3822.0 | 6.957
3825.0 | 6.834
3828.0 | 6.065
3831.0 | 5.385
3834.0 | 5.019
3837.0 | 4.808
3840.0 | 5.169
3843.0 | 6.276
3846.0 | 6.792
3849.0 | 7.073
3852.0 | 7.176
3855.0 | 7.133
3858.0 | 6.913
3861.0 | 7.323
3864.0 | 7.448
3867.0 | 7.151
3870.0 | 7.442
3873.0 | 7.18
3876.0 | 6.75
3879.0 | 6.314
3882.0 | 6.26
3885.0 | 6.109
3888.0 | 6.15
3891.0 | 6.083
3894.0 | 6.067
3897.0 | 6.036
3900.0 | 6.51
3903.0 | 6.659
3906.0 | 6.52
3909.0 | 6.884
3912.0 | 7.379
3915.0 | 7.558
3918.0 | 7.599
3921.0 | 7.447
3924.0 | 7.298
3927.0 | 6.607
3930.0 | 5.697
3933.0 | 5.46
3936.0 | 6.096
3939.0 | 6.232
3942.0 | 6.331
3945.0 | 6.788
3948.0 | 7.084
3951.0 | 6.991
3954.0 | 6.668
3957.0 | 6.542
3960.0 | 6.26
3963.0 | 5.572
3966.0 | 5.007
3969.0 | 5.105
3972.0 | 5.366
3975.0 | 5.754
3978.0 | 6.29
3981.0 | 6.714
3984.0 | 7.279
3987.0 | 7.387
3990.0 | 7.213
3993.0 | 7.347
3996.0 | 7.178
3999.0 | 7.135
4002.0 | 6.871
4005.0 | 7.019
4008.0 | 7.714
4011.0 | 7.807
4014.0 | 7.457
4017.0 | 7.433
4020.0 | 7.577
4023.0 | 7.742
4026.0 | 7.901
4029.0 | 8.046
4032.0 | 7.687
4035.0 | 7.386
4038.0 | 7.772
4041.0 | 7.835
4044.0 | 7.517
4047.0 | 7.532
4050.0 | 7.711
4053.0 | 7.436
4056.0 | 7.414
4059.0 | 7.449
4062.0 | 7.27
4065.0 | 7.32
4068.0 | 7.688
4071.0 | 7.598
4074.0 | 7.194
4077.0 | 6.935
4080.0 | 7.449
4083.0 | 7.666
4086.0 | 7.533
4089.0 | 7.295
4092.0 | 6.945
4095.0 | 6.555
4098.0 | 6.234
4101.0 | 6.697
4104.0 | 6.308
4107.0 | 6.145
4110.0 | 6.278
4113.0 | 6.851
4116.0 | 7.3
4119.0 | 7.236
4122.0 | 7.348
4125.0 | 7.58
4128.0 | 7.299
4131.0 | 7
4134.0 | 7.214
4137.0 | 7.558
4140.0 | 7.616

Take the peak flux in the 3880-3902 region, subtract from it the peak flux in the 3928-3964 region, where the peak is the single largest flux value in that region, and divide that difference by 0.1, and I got -5.7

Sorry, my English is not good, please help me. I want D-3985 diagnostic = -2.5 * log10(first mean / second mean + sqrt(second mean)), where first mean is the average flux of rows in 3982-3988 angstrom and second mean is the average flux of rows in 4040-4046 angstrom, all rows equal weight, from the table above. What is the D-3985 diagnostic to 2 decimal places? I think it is -1.43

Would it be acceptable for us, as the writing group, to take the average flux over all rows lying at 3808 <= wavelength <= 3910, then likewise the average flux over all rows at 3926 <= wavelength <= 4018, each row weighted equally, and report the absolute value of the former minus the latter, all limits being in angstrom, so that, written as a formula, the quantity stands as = 0.11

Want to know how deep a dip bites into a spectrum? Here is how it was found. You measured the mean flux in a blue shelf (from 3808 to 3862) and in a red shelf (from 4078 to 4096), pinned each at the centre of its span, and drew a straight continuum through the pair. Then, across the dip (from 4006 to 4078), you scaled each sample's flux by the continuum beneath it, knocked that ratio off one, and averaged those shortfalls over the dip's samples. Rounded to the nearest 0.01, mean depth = -0.07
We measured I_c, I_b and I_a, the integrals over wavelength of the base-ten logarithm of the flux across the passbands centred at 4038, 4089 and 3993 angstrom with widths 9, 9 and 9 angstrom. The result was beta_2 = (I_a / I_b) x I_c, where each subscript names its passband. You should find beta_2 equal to 8.0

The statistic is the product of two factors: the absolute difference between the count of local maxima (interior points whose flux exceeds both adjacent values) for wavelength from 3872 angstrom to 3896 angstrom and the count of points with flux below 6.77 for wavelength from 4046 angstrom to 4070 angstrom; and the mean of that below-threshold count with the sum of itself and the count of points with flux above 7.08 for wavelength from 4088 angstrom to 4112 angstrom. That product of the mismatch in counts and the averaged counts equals 0.5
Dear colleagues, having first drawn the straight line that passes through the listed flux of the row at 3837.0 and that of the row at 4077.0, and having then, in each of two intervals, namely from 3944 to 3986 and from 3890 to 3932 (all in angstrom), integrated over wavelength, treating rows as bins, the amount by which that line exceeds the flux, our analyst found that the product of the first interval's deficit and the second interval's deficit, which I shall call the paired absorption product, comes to 691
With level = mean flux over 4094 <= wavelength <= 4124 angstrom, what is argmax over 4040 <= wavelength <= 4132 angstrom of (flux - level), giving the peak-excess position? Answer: 4041.0 angstrom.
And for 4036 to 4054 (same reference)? 4041.0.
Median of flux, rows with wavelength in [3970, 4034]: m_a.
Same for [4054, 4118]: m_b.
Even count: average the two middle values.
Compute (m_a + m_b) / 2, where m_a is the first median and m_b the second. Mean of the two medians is 7.31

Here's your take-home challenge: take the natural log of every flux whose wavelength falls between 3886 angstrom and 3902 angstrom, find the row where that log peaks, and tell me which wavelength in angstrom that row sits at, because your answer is 3900.0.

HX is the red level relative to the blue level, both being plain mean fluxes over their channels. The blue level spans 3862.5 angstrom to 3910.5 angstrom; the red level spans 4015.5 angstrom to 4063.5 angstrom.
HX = 1.15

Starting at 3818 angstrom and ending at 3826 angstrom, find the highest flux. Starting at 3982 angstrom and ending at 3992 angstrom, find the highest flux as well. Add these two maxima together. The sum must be 14.3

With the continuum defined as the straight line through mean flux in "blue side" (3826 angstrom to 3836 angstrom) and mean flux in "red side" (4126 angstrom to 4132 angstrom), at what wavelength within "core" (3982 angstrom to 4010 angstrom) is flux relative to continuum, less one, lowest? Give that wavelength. 4002.0 angstrom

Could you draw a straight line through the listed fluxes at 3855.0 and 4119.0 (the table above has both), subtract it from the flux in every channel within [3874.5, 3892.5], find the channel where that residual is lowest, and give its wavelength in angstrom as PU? 3891.0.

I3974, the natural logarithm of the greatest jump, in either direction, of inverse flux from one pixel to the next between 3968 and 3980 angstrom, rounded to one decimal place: -4.2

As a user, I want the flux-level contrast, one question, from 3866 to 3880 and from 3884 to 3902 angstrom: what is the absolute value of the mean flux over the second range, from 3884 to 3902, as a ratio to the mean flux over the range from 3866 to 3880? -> 0.88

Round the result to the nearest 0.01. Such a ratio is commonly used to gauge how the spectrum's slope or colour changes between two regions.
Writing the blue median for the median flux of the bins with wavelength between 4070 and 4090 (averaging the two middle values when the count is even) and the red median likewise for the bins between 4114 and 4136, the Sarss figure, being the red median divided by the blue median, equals 0.98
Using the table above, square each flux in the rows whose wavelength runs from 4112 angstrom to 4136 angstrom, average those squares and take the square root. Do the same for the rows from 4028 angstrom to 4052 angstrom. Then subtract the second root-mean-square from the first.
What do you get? -0.46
